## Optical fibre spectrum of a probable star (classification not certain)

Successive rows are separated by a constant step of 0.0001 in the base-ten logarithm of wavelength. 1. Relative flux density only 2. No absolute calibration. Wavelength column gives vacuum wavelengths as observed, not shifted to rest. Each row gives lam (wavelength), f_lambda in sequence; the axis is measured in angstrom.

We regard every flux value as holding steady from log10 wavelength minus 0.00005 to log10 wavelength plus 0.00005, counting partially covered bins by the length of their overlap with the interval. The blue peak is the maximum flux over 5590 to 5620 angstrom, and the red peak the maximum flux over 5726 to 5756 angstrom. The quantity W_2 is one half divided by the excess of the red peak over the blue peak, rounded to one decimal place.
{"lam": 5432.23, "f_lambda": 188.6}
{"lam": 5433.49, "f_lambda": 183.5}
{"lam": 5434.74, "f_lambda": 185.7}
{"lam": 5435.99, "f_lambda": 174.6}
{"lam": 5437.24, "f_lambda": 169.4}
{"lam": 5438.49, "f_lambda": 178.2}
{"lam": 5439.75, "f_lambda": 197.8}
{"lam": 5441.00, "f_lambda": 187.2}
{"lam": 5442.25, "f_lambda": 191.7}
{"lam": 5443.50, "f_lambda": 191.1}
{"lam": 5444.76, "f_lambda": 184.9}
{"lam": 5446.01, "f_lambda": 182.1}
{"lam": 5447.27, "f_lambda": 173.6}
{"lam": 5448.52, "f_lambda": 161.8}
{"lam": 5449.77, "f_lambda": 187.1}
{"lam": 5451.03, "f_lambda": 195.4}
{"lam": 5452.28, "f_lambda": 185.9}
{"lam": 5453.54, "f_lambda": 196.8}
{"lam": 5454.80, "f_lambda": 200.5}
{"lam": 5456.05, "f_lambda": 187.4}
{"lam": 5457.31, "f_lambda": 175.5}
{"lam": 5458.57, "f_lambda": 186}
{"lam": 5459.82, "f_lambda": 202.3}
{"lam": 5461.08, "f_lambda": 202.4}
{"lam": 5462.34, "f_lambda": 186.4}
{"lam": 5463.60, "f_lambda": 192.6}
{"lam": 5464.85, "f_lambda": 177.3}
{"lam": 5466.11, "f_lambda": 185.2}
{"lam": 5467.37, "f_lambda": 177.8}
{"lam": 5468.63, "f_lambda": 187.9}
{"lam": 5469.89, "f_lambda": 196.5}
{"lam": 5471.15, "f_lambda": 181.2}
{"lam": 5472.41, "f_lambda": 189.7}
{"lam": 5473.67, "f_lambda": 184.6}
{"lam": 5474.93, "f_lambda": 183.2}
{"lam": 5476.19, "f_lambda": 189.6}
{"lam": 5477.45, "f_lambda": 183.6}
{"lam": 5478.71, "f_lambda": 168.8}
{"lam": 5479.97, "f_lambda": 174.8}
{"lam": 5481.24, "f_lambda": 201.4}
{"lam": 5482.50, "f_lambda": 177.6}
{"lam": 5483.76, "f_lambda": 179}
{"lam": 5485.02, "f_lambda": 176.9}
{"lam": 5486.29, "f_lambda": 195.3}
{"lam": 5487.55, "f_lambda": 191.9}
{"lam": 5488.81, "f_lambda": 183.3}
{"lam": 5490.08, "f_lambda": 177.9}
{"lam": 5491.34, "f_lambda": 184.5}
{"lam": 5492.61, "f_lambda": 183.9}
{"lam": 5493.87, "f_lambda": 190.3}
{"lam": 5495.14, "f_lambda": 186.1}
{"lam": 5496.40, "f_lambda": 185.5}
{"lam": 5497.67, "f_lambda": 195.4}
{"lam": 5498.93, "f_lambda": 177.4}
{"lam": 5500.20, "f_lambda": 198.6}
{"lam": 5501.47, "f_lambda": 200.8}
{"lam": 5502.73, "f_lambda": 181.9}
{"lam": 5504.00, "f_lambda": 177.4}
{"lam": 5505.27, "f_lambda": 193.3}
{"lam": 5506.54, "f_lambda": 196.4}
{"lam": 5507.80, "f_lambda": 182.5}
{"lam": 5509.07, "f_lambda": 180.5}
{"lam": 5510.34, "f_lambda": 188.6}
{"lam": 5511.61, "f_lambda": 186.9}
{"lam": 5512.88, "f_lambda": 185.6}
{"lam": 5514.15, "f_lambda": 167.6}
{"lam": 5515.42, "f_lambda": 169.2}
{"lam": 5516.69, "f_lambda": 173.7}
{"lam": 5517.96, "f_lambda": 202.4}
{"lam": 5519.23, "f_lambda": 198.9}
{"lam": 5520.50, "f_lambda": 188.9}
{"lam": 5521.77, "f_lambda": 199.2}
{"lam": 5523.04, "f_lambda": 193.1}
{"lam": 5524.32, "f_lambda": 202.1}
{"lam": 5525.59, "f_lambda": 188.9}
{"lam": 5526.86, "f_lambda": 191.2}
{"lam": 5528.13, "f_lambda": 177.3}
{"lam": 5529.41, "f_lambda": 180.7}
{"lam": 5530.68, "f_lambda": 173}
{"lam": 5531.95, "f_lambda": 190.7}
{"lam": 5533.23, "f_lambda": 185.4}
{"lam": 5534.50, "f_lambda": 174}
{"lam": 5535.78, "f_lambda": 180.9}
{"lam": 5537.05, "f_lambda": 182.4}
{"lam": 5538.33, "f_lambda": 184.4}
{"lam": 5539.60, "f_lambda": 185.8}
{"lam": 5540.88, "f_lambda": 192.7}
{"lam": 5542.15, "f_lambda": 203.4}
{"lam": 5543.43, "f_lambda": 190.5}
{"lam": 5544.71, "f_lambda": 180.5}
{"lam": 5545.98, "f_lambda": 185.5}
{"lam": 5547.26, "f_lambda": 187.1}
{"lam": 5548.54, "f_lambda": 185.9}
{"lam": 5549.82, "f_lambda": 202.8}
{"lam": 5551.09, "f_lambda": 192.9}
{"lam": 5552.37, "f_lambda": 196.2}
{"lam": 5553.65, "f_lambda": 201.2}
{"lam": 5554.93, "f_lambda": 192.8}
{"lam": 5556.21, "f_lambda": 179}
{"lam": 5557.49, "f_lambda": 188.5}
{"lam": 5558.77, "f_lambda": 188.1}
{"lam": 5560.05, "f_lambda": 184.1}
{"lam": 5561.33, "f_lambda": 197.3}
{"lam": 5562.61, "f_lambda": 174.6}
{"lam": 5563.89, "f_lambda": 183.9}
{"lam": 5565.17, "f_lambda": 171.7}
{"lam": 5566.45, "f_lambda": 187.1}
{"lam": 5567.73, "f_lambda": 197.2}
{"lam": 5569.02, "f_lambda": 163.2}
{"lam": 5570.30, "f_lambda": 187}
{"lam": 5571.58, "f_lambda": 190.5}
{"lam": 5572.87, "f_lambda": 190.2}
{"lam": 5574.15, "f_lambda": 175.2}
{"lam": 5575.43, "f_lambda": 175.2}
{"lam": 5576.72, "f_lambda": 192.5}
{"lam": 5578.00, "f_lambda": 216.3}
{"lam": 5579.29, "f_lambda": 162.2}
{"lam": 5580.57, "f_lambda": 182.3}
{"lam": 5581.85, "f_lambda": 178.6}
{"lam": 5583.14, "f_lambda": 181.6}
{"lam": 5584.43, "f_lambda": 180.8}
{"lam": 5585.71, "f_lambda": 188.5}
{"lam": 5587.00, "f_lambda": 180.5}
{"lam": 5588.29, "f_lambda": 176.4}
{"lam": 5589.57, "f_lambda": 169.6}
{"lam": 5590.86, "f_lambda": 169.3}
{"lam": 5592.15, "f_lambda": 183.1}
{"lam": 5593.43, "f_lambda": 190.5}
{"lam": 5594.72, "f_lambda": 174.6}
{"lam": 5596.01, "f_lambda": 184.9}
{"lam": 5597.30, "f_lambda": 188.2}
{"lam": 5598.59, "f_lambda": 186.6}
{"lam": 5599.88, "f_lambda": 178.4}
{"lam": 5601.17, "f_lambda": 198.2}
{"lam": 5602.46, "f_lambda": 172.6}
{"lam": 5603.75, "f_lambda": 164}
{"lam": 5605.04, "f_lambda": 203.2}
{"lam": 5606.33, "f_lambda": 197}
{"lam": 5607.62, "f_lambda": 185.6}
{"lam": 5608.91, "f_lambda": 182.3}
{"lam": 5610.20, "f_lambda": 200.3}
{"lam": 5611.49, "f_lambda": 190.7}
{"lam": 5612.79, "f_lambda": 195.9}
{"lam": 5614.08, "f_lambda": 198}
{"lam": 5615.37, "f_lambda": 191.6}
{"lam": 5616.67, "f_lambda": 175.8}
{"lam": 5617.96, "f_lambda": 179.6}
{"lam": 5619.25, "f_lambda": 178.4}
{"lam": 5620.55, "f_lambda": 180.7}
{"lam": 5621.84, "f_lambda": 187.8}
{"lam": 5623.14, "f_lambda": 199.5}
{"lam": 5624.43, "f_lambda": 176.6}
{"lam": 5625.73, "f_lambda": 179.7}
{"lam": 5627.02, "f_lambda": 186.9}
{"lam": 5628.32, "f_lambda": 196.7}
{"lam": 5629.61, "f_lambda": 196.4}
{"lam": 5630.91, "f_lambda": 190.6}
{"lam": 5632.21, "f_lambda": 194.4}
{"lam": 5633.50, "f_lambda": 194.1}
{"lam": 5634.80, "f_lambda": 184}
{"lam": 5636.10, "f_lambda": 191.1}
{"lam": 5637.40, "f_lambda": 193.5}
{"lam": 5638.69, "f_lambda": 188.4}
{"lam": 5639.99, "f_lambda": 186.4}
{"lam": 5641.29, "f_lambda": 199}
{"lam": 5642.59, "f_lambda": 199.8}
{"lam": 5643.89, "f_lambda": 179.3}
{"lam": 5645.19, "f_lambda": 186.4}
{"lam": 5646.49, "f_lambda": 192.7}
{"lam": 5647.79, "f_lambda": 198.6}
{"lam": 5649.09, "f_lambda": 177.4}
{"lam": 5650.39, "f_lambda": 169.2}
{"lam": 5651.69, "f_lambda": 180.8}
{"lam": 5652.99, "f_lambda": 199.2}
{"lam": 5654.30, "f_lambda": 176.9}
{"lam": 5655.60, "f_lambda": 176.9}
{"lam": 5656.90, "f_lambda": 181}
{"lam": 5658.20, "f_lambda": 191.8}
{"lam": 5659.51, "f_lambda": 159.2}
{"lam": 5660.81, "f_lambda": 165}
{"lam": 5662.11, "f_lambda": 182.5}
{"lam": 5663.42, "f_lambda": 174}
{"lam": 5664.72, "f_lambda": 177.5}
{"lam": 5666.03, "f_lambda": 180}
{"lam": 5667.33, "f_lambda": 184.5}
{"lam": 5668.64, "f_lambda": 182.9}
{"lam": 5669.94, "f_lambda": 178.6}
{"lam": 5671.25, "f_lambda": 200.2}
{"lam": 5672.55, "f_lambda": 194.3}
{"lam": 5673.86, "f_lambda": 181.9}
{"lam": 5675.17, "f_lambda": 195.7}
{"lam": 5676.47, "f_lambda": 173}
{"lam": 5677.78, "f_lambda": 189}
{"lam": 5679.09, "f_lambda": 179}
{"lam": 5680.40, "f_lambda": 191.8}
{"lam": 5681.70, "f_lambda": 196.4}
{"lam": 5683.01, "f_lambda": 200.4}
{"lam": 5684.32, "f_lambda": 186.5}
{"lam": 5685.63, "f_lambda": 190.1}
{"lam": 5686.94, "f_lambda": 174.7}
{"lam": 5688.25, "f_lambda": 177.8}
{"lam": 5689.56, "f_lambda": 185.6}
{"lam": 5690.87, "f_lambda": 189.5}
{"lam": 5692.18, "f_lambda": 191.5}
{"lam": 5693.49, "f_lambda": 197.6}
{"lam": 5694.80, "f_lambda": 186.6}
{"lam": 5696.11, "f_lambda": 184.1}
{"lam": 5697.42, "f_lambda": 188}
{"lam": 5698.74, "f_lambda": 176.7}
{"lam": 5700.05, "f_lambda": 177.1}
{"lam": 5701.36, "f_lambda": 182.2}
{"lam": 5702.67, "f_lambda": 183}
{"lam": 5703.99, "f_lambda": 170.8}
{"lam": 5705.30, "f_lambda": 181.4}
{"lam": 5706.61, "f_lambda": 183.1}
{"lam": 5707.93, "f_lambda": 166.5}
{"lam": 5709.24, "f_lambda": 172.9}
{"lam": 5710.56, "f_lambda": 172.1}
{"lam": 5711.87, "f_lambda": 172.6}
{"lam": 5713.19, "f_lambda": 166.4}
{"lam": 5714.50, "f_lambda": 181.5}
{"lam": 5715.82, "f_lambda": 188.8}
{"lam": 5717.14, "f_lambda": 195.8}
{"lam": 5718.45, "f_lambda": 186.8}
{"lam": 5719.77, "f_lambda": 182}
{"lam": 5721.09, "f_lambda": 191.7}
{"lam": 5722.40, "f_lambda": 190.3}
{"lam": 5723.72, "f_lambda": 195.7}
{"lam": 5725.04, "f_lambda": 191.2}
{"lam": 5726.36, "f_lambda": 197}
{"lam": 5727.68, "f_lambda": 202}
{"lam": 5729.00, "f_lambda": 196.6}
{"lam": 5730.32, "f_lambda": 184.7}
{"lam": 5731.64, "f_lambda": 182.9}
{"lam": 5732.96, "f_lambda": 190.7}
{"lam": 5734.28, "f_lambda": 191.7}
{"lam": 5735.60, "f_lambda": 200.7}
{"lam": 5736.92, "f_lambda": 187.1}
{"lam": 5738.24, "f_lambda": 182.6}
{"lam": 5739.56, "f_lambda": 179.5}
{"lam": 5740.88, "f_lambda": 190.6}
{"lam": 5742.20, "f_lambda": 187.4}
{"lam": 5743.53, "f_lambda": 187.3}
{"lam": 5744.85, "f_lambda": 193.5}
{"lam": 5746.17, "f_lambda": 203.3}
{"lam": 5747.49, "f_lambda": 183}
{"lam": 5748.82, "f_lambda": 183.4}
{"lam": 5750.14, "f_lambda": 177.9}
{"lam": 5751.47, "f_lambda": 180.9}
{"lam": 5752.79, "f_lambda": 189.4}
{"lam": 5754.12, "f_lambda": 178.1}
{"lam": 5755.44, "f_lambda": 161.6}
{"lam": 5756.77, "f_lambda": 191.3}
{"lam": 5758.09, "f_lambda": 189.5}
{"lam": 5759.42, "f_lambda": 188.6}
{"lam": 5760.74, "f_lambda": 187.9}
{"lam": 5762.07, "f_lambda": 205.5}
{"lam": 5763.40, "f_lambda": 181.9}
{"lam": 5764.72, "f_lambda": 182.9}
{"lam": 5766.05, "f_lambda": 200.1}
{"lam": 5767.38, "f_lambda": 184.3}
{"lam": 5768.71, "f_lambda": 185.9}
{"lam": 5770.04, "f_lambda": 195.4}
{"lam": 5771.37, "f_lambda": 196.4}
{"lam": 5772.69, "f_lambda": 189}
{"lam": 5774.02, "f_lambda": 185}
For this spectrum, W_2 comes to 5.0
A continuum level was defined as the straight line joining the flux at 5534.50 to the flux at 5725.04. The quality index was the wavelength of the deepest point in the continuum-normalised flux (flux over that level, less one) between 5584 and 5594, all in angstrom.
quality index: 5590.86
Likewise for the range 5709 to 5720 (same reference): 5713.19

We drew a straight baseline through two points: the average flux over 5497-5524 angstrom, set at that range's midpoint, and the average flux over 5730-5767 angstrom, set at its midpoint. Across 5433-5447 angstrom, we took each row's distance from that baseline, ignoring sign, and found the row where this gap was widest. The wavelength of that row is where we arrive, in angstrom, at 5437.24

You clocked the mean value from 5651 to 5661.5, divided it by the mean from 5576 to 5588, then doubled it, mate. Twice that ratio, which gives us 1.94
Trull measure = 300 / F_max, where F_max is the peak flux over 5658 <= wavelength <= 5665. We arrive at 1.56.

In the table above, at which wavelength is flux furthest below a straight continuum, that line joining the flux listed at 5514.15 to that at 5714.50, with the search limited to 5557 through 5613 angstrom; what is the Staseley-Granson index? 5579.29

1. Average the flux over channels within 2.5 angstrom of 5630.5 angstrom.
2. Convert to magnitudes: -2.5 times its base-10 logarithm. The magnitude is -5.72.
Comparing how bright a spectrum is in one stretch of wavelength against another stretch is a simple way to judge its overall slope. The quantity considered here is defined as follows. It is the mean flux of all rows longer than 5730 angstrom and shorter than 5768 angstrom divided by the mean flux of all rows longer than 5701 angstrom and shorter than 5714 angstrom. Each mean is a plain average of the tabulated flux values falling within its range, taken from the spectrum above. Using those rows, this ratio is 1.07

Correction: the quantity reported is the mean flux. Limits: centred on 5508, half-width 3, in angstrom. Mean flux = 188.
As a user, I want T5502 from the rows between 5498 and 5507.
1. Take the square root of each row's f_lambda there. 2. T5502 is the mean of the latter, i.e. 13.8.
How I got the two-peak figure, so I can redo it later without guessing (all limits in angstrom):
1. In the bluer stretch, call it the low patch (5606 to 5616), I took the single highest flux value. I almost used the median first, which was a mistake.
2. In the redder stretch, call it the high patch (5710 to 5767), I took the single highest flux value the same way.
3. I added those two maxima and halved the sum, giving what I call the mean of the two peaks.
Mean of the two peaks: 203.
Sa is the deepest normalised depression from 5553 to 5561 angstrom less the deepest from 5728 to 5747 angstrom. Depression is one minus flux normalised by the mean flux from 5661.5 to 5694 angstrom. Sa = 0.00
